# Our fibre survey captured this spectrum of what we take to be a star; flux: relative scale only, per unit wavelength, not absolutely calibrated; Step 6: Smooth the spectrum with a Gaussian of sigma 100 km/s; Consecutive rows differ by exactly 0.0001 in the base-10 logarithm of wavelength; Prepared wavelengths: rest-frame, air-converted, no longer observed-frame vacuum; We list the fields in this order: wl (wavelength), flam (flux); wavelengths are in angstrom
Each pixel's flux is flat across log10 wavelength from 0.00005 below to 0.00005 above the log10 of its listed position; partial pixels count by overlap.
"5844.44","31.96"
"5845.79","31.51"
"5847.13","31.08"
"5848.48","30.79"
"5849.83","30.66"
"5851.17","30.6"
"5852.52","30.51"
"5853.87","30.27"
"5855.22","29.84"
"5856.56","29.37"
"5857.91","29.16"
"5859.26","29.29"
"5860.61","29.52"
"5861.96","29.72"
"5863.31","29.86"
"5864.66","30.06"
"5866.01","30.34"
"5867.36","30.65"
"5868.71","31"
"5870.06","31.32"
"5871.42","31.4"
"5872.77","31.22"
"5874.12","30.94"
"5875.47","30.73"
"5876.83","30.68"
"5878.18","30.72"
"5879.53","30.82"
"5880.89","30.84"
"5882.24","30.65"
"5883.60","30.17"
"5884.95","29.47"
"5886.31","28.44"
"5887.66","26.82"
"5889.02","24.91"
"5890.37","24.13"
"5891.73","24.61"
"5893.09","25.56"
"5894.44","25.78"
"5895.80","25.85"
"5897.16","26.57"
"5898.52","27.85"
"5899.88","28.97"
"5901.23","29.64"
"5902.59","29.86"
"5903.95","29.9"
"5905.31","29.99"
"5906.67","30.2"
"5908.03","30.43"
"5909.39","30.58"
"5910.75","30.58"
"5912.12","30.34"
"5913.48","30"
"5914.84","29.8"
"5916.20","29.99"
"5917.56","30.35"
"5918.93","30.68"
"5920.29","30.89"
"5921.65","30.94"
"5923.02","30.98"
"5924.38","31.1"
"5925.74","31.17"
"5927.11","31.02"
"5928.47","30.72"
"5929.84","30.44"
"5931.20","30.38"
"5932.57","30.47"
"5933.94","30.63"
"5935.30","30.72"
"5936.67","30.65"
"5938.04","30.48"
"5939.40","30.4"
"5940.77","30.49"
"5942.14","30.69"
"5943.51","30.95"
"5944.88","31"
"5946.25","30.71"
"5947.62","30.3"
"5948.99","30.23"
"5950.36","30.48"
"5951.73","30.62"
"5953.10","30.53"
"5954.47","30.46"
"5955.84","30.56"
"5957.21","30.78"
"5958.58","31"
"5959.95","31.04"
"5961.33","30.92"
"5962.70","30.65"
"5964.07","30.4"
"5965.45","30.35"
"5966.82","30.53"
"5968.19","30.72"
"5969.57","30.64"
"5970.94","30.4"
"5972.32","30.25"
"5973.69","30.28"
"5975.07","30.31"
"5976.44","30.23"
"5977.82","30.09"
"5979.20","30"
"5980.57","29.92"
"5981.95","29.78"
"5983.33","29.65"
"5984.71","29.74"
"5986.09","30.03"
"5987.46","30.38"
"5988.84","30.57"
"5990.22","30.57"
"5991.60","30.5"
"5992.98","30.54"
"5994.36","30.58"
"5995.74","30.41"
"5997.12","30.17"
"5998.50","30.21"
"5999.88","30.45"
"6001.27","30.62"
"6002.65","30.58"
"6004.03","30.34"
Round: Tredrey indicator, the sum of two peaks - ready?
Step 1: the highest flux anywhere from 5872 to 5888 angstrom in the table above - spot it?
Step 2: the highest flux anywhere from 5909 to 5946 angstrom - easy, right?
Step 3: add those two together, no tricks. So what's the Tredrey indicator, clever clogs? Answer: 62.4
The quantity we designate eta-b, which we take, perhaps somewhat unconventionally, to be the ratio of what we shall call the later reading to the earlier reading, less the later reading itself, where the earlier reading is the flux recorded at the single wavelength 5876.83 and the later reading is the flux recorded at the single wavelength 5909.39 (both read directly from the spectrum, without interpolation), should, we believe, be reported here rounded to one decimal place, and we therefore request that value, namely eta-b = -29.6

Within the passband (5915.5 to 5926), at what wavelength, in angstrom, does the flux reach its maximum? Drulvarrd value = 5925.74 angstrom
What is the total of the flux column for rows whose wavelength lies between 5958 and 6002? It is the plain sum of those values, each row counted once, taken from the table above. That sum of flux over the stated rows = 972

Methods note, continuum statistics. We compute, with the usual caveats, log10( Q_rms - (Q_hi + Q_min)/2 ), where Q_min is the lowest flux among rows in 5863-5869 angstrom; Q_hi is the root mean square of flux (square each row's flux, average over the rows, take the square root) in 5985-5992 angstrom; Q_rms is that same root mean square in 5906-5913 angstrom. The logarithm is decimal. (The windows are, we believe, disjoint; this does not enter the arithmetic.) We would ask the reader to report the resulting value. -0.54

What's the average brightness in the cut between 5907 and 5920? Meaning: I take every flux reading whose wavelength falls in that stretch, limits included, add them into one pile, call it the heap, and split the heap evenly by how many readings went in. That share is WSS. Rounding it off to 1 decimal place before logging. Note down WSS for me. 30.3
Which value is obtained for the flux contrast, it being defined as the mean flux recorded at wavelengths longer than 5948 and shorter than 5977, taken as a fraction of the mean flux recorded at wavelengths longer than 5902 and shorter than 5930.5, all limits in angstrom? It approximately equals 1.00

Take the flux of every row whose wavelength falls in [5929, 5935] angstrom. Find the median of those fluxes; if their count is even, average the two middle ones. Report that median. 30.5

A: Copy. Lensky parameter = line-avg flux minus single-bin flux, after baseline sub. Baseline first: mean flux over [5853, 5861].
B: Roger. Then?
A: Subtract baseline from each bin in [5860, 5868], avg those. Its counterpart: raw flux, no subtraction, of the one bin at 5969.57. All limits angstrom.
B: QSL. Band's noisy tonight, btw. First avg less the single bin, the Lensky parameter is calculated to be -30.2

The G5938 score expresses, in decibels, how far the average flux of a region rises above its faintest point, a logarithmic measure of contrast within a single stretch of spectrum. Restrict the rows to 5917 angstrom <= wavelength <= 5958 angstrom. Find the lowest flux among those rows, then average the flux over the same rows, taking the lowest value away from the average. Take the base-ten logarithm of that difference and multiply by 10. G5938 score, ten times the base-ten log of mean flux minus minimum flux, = -3.7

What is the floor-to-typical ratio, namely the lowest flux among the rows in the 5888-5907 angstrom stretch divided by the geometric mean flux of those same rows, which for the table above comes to 0.883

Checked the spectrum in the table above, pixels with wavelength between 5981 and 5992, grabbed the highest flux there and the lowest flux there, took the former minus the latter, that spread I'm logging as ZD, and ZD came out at 0.920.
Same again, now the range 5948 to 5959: 0.770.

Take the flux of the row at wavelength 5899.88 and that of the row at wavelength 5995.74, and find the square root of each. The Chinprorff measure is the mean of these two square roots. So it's 5.45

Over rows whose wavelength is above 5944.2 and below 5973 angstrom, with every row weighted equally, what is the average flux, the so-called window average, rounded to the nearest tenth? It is 30.6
